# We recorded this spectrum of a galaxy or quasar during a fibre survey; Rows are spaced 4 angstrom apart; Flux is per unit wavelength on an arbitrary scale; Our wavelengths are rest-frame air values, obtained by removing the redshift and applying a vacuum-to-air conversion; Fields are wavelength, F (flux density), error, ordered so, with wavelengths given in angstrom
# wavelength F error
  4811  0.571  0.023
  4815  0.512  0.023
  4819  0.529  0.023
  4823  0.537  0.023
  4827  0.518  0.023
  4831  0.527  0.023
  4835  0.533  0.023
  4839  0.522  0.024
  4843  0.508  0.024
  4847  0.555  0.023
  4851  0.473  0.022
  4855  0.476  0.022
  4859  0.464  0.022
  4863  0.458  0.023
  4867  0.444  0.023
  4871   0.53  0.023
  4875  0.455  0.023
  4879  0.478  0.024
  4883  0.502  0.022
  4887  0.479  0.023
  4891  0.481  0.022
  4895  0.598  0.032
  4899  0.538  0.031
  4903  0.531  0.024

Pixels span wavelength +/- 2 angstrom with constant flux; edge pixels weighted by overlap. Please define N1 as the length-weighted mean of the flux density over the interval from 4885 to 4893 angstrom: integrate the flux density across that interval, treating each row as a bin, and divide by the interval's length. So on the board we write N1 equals 0.480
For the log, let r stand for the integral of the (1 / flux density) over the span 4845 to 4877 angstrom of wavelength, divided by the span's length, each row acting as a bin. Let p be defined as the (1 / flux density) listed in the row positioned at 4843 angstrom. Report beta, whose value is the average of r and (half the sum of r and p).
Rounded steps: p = 1.97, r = 2.09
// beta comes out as 2.057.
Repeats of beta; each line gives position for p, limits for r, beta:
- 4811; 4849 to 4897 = 1.989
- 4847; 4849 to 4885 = 2.032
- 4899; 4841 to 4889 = 2.017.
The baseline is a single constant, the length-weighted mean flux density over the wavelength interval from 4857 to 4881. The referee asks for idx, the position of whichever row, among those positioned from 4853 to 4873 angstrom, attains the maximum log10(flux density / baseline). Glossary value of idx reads 4871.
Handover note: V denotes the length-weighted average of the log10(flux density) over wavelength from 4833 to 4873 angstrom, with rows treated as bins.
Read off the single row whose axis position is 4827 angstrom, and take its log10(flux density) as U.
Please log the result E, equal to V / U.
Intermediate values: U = -0.286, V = -0.305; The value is 1.07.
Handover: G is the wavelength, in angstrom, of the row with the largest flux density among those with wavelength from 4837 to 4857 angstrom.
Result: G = 4847 angstrom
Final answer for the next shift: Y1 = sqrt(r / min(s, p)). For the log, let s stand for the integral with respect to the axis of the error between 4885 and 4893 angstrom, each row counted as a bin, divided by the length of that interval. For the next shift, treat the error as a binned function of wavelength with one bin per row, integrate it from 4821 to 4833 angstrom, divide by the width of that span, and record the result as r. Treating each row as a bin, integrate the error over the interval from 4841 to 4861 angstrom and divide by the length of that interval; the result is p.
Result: 1.01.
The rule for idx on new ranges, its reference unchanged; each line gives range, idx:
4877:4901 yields 4895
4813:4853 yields 4847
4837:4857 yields 4847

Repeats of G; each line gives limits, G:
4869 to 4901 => 4895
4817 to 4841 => 4823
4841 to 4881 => 4847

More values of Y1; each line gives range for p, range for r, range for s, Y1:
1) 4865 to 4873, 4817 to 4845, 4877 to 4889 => 1.01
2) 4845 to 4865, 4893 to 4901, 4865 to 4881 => 1.19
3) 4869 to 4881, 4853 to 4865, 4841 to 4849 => 0.98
